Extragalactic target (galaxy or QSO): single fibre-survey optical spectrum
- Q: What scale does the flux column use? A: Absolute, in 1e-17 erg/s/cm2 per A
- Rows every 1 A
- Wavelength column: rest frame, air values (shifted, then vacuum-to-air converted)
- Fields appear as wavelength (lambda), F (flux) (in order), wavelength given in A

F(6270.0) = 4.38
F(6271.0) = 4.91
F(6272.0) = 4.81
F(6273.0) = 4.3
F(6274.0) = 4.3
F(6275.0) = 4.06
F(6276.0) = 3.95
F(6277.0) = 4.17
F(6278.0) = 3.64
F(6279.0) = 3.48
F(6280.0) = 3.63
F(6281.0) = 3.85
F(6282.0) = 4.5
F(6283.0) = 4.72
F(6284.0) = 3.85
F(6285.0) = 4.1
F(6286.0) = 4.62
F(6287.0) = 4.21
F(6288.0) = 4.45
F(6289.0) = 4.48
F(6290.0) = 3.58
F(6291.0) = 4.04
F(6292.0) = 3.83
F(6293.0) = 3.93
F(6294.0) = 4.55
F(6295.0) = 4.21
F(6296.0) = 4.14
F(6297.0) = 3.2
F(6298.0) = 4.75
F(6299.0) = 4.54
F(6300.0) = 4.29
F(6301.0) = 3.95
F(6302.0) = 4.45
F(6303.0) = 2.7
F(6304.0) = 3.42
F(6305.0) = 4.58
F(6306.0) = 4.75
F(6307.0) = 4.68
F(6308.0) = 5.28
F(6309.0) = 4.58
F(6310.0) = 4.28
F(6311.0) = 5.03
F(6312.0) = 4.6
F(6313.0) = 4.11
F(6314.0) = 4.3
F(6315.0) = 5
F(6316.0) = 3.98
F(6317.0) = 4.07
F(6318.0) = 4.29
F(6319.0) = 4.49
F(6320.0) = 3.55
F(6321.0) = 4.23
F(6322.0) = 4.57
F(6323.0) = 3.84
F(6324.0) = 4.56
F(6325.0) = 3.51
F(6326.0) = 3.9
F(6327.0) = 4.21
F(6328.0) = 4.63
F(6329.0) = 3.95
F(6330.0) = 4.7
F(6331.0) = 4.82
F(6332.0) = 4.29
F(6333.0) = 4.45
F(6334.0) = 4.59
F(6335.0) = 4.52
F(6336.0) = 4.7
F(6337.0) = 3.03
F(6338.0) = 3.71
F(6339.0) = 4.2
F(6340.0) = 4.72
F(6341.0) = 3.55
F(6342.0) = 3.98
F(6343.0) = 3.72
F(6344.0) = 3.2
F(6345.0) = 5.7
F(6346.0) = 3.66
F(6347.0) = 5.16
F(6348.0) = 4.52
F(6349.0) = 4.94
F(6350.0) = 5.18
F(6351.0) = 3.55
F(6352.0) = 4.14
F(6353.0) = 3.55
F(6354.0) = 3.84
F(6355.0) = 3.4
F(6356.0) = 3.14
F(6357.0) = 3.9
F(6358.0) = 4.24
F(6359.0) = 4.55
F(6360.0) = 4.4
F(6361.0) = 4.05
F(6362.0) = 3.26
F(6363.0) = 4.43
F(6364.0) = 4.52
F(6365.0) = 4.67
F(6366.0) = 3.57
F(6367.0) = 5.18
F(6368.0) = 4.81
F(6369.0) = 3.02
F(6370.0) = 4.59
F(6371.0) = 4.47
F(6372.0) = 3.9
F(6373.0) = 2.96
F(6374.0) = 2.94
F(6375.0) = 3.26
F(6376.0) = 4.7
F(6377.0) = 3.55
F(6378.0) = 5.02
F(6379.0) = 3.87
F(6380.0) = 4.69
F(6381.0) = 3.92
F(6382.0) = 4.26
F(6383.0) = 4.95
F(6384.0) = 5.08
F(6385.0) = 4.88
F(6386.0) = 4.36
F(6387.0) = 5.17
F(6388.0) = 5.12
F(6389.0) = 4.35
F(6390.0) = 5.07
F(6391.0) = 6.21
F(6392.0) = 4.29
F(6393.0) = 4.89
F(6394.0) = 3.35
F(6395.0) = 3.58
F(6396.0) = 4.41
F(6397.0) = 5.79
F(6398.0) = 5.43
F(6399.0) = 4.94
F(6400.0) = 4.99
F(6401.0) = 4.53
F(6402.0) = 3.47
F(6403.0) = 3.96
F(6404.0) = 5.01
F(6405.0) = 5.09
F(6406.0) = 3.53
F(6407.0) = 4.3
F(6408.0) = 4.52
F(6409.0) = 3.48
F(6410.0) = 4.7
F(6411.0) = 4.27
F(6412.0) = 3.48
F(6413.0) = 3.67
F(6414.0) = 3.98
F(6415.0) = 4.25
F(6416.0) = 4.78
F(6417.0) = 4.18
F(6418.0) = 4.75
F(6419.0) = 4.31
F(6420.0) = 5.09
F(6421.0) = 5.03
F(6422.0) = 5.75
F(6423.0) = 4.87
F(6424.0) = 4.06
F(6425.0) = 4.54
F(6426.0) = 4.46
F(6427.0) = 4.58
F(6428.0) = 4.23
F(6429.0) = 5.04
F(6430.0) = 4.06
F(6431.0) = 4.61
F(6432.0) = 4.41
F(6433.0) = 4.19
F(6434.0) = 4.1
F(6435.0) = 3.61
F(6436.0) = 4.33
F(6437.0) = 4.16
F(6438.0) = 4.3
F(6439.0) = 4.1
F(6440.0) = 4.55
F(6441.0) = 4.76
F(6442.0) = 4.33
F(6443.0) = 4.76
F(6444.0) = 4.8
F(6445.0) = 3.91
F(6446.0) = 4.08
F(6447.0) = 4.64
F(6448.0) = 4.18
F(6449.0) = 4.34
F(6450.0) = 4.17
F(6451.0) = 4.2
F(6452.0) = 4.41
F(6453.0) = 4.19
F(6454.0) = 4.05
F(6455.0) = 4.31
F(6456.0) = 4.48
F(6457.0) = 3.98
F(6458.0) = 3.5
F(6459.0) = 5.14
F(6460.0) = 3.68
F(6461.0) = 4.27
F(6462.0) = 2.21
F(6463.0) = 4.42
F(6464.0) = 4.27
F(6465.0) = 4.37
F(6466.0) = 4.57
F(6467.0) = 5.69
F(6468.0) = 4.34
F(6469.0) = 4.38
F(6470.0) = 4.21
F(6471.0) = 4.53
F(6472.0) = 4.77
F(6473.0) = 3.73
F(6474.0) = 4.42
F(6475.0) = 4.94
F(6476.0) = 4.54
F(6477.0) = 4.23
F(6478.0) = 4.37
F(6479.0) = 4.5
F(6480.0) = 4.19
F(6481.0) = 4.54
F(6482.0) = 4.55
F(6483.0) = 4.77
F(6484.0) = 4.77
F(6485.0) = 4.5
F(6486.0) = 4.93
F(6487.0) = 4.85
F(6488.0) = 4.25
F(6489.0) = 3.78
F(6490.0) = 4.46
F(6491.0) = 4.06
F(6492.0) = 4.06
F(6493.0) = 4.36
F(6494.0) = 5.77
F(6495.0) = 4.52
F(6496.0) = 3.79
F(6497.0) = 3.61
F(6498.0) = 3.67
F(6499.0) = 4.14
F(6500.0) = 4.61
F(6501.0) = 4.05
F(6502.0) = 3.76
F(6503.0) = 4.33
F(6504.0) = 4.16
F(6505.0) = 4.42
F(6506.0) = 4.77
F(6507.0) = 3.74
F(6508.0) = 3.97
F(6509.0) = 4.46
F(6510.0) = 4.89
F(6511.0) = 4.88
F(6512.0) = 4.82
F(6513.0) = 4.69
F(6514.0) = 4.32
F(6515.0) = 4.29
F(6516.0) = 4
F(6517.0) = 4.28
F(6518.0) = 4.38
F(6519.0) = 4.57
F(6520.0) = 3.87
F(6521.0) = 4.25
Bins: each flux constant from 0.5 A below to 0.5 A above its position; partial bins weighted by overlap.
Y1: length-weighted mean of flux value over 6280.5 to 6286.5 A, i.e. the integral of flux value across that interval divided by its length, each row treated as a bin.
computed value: 4.27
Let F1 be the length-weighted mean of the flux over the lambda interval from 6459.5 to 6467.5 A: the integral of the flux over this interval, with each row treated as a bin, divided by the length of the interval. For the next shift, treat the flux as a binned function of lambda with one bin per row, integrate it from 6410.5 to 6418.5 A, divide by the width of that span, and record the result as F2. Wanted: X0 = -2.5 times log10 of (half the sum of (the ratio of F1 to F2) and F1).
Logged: -1.04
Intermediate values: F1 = 4.2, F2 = 4.2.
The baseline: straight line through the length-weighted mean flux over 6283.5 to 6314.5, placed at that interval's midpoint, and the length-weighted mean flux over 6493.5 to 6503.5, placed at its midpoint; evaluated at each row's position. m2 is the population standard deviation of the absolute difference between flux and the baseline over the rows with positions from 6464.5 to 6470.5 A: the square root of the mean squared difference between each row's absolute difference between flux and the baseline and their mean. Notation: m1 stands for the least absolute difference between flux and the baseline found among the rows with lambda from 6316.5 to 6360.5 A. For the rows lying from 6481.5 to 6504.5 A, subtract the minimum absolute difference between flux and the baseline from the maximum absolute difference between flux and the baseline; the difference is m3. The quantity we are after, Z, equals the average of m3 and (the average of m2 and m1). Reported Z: 0.89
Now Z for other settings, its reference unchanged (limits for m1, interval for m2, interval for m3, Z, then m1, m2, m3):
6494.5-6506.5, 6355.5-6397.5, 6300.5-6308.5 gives 0.79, 0.06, 0.44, 1.33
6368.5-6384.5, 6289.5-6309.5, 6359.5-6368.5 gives 0.51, 0.03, 0.37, 0.81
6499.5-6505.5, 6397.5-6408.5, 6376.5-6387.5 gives 0.55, 0.06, 0.32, 0.91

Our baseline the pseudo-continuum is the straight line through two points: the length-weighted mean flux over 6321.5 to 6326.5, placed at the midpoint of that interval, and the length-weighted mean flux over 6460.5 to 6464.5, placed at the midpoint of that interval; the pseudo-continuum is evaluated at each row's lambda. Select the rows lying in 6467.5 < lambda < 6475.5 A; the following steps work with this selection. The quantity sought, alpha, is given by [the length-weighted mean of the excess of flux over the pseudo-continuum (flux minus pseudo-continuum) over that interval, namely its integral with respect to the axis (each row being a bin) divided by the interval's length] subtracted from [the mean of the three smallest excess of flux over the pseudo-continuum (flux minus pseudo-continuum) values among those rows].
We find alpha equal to -0.32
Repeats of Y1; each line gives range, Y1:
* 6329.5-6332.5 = 4.60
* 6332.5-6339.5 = 4.17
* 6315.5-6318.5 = 4.11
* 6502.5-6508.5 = 4.23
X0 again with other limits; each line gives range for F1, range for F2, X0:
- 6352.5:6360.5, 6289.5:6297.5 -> -0.96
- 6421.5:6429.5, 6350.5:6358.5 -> -1.18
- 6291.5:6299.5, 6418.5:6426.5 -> -1.00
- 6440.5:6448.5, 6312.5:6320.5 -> -1.09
